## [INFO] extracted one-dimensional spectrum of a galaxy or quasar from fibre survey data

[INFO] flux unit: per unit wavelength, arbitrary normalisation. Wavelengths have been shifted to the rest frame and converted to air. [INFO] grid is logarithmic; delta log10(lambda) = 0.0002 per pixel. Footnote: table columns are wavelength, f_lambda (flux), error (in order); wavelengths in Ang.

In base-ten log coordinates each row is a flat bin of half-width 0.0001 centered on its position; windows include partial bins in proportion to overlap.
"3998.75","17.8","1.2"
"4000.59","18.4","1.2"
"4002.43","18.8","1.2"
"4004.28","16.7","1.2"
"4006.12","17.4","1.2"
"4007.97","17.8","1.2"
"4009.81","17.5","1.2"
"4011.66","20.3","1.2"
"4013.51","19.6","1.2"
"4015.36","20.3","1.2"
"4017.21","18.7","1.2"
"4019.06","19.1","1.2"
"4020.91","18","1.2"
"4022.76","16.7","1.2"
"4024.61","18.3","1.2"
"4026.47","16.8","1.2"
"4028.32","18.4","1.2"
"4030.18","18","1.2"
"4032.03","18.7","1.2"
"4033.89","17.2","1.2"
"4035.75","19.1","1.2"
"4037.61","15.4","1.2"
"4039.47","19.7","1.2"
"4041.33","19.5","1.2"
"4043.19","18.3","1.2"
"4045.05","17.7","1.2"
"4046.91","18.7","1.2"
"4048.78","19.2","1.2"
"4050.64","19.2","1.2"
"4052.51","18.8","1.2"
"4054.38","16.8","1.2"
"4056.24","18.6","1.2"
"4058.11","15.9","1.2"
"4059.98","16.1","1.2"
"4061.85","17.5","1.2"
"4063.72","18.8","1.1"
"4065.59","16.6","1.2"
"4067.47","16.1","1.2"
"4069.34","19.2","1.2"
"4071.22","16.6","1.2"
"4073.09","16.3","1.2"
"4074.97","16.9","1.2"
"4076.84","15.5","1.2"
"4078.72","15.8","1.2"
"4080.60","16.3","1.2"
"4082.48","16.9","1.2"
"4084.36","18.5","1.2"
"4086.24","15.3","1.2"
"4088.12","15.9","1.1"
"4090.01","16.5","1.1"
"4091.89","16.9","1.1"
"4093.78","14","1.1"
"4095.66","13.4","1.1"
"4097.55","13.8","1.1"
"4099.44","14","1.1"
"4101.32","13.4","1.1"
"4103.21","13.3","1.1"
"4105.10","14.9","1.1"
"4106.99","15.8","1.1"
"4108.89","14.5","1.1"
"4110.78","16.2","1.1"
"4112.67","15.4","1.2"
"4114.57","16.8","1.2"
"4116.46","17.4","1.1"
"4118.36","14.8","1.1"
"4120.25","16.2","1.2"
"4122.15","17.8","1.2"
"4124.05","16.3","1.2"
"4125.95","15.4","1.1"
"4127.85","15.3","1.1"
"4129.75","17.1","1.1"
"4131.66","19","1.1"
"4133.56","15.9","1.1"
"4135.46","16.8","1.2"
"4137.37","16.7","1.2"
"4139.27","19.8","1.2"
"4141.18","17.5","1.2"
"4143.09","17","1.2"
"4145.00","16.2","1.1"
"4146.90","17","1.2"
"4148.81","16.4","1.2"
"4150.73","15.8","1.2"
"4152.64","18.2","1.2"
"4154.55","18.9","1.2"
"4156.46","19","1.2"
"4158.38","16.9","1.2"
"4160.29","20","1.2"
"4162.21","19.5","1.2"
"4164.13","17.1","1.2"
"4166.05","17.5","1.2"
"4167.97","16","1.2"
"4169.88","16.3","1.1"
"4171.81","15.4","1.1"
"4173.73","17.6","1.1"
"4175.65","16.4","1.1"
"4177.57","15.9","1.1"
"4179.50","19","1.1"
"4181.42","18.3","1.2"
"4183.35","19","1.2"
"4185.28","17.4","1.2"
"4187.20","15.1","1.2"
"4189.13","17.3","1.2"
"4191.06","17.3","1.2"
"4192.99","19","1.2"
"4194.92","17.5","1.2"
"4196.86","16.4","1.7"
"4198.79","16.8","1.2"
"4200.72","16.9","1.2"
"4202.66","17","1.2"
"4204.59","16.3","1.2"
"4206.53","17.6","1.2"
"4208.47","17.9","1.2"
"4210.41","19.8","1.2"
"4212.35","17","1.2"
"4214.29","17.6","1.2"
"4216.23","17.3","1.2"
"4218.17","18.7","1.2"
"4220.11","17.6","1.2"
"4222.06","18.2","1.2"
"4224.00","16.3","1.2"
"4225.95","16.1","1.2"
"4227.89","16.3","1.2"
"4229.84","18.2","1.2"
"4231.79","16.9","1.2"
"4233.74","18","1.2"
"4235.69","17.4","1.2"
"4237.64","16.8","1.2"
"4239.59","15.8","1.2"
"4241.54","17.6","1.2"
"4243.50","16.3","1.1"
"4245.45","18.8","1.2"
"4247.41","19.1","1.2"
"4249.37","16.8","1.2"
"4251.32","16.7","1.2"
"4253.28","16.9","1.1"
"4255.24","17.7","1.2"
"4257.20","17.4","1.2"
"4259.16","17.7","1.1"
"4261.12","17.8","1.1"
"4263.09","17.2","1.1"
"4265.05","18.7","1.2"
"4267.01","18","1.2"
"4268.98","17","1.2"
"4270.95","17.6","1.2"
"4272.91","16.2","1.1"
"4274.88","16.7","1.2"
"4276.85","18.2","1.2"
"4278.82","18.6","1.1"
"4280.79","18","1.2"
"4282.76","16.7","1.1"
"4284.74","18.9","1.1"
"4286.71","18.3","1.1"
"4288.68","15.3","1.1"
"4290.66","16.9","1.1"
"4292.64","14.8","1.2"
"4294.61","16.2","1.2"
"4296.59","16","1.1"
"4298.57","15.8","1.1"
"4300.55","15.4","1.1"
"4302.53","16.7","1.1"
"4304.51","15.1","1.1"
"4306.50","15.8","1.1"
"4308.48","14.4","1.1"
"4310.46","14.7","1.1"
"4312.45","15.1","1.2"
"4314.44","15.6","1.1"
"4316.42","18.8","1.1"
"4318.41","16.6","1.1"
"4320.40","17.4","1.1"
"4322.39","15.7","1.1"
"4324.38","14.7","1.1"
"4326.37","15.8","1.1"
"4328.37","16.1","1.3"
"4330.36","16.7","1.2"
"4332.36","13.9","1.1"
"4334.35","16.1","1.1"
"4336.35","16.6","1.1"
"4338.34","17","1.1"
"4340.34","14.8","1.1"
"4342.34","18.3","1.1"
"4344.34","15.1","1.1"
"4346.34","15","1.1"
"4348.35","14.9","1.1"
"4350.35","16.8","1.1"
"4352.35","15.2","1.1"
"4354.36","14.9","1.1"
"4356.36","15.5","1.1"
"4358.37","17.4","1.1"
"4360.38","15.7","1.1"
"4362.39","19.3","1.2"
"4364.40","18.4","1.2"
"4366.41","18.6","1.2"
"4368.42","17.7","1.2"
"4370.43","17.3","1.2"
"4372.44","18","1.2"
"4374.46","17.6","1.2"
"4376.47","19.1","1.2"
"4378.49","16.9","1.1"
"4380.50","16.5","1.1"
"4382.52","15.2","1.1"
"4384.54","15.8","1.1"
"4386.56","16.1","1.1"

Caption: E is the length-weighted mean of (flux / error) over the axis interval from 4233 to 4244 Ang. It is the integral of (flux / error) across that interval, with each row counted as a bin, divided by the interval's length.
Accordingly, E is 14.3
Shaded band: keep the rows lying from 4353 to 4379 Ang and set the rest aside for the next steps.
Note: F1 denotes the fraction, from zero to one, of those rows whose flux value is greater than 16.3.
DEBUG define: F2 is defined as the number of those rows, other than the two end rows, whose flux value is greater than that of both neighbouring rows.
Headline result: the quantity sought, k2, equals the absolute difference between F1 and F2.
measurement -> 4.2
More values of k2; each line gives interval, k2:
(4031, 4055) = 1.1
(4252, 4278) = 3.1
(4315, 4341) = 2.5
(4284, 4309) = 3.7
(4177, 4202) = 2.2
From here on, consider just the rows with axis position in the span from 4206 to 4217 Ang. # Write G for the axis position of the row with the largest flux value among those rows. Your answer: 4210.41 Ang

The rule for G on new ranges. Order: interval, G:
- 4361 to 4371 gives 4362.39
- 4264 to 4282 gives 4265.05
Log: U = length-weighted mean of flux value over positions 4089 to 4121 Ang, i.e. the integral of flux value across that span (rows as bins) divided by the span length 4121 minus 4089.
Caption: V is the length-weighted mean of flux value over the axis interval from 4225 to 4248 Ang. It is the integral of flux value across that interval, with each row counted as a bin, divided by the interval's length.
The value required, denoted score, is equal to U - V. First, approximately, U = 15.1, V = 17.2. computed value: -2.1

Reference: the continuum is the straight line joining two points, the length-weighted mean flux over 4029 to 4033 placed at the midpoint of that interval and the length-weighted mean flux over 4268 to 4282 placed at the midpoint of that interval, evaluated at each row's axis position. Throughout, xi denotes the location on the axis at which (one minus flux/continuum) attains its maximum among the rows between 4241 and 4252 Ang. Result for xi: 4243.50 Ang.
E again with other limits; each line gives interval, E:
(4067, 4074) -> 14.3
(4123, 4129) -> 13.9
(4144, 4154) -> 14.2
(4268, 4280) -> 14.9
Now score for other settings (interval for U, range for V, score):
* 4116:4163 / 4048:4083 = 0.0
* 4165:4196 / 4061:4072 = -0.3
